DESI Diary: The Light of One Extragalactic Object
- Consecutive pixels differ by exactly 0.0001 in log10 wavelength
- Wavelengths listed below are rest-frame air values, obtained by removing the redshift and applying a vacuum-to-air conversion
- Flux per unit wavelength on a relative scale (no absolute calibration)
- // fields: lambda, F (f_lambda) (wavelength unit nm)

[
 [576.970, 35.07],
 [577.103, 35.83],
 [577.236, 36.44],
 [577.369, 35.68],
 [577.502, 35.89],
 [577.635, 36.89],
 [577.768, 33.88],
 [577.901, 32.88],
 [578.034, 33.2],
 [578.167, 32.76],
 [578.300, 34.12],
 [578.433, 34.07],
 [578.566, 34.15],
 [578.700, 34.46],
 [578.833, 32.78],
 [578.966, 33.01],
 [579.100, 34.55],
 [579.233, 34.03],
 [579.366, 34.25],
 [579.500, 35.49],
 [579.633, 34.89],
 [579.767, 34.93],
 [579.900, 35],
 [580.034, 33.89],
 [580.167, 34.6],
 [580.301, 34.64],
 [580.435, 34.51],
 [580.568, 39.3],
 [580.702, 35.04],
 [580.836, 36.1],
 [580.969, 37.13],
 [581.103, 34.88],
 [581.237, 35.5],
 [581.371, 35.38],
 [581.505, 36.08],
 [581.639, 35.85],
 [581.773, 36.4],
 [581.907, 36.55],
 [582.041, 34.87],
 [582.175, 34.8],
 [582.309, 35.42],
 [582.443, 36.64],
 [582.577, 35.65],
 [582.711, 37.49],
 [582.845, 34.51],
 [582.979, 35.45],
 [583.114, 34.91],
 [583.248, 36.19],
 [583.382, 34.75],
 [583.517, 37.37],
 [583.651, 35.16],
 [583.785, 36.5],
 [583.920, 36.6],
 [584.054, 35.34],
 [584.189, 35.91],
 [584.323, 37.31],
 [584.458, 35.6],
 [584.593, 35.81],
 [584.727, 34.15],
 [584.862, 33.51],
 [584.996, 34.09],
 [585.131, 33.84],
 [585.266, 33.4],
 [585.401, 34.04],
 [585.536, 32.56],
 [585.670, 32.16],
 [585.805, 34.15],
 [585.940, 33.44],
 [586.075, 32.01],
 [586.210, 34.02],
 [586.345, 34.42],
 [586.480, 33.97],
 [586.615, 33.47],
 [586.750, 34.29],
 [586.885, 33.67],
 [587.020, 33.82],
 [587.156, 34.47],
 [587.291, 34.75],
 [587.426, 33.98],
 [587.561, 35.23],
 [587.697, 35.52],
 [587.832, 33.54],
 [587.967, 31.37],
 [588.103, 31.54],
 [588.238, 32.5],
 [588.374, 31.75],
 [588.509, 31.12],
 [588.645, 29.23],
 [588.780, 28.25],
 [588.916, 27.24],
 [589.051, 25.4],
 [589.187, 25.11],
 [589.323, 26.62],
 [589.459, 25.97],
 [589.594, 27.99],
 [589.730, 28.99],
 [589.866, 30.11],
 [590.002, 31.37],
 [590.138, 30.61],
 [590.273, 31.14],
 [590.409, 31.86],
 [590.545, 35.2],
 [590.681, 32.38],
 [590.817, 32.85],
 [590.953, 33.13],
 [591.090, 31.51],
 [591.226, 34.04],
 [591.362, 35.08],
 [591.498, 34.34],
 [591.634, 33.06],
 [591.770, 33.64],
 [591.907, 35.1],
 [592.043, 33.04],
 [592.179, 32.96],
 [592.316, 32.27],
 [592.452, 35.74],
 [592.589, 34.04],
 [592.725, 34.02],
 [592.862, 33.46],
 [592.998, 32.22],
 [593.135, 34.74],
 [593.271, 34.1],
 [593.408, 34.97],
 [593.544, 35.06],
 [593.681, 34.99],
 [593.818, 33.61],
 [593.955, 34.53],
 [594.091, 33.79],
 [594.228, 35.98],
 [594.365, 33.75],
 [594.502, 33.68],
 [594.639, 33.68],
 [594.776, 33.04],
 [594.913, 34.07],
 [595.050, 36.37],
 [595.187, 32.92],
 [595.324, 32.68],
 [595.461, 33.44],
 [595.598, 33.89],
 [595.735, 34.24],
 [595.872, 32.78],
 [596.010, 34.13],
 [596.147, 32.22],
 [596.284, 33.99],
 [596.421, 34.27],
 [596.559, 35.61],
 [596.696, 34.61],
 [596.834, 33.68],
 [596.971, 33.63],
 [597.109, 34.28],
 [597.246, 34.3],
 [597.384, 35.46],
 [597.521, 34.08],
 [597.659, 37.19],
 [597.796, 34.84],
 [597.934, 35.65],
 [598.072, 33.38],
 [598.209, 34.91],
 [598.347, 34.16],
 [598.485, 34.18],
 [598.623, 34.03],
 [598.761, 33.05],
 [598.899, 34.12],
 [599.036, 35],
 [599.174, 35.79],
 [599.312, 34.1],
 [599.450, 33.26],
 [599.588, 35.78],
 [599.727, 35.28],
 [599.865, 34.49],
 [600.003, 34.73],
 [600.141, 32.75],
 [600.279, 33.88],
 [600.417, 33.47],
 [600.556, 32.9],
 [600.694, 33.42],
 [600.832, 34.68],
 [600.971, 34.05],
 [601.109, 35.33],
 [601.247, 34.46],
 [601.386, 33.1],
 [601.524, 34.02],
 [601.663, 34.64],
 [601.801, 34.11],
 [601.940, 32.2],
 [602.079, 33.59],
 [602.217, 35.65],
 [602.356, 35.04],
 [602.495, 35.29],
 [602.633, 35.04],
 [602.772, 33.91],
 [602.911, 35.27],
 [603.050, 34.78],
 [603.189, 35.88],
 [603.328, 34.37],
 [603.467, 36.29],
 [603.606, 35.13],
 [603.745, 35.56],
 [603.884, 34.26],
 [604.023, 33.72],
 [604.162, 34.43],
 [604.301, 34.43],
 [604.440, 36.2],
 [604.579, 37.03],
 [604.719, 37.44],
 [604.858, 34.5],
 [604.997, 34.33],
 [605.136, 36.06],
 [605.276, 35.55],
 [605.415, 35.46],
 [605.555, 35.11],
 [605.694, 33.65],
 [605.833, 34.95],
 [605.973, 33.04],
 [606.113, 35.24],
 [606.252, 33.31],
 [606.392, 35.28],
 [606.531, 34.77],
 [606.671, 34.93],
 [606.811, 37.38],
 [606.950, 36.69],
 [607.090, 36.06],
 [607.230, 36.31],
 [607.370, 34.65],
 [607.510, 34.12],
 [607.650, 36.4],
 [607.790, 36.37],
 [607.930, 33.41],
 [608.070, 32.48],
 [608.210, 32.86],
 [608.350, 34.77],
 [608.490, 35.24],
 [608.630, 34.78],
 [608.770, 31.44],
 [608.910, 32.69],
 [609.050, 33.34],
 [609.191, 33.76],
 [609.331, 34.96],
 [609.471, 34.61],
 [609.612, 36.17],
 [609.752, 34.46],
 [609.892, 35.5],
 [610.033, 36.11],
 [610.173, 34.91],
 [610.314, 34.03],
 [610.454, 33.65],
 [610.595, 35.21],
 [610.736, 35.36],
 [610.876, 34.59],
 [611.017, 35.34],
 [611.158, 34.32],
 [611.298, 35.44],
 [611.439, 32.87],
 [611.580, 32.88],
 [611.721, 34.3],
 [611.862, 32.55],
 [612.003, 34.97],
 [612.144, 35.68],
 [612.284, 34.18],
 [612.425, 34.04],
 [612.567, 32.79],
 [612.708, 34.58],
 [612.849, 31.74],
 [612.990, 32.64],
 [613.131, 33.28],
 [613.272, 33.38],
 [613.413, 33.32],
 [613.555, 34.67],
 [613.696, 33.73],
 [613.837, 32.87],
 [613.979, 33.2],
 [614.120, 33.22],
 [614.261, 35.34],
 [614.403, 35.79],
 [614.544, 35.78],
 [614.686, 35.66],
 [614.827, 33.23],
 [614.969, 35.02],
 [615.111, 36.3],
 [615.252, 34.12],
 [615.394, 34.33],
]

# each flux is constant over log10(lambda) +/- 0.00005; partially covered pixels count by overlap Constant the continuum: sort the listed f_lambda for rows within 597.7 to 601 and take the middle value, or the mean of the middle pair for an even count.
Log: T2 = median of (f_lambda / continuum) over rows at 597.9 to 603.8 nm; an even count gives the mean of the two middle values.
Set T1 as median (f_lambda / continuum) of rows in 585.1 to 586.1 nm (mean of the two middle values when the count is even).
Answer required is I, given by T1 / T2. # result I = 0.97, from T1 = 0.979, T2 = 1.01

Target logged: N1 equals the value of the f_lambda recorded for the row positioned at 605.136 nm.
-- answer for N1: 36.06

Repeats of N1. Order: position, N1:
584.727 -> 34.15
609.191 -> 33.76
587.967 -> 31.37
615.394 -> 34.33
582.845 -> 34.51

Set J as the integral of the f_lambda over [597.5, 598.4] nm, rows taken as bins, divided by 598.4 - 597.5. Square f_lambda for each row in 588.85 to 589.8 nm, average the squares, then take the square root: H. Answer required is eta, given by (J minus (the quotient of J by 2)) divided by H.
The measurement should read 0.652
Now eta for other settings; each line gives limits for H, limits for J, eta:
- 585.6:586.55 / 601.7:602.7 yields 0.515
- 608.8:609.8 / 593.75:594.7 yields 0.498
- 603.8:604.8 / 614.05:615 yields 0.493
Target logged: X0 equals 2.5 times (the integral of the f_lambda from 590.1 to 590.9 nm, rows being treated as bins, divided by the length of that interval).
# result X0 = 81.1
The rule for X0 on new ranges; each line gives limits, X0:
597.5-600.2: 86.4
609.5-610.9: 87.5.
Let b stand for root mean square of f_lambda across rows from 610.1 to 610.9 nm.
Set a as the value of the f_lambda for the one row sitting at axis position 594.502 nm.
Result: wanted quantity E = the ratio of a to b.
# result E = 0.97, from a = 33.68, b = 34.6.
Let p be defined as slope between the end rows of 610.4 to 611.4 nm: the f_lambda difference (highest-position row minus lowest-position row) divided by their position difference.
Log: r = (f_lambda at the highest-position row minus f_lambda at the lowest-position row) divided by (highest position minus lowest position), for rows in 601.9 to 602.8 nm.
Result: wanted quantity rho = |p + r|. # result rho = 4.2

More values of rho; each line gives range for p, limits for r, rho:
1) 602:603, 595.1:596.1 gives 3.5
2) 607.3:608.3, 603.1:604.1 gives 4.7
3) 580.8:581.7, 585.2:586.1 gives 2.0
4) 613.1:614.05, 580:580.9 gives 2.7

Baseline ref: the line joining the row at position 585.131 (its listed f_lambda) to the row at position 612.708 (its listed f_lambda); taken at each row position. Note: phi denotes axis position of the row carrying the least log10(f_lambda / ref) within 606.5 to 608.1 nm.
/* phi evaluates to 608.070 nm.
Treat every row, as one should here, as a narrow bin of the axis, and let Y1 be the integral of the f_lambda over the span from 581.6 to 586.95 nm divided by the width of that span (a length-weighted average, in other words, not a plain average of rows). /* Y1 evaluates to 34.9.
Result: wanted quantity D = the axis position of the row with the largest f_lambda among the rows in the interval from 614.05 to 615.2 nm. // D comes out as 615.111 nm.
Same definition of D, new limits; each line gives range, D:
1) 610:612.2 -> 610.033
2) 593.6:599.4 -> 597.659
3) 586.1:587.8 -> 587.697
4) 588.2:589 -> 588.238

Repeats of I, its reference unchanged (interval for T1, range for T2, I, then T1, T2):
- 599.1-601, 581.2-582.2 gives 0.96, 0.998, 1.04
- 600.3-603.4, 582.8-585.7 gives 0.98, 1.008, 1.03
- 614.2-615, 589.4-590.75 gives 1.15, 1.040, 0.90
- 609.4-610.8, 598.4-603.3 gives 1.03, 1.027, 1.00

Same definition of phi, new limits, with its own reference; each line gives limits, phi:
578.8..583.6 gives 578.833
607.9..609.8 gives 608.770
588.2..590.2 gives 589.187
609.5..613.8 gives 612.849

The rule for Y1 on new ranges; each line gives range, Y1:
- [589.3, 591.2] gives 30.9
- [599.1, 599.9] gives 34.8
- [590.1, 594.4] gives 33.7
